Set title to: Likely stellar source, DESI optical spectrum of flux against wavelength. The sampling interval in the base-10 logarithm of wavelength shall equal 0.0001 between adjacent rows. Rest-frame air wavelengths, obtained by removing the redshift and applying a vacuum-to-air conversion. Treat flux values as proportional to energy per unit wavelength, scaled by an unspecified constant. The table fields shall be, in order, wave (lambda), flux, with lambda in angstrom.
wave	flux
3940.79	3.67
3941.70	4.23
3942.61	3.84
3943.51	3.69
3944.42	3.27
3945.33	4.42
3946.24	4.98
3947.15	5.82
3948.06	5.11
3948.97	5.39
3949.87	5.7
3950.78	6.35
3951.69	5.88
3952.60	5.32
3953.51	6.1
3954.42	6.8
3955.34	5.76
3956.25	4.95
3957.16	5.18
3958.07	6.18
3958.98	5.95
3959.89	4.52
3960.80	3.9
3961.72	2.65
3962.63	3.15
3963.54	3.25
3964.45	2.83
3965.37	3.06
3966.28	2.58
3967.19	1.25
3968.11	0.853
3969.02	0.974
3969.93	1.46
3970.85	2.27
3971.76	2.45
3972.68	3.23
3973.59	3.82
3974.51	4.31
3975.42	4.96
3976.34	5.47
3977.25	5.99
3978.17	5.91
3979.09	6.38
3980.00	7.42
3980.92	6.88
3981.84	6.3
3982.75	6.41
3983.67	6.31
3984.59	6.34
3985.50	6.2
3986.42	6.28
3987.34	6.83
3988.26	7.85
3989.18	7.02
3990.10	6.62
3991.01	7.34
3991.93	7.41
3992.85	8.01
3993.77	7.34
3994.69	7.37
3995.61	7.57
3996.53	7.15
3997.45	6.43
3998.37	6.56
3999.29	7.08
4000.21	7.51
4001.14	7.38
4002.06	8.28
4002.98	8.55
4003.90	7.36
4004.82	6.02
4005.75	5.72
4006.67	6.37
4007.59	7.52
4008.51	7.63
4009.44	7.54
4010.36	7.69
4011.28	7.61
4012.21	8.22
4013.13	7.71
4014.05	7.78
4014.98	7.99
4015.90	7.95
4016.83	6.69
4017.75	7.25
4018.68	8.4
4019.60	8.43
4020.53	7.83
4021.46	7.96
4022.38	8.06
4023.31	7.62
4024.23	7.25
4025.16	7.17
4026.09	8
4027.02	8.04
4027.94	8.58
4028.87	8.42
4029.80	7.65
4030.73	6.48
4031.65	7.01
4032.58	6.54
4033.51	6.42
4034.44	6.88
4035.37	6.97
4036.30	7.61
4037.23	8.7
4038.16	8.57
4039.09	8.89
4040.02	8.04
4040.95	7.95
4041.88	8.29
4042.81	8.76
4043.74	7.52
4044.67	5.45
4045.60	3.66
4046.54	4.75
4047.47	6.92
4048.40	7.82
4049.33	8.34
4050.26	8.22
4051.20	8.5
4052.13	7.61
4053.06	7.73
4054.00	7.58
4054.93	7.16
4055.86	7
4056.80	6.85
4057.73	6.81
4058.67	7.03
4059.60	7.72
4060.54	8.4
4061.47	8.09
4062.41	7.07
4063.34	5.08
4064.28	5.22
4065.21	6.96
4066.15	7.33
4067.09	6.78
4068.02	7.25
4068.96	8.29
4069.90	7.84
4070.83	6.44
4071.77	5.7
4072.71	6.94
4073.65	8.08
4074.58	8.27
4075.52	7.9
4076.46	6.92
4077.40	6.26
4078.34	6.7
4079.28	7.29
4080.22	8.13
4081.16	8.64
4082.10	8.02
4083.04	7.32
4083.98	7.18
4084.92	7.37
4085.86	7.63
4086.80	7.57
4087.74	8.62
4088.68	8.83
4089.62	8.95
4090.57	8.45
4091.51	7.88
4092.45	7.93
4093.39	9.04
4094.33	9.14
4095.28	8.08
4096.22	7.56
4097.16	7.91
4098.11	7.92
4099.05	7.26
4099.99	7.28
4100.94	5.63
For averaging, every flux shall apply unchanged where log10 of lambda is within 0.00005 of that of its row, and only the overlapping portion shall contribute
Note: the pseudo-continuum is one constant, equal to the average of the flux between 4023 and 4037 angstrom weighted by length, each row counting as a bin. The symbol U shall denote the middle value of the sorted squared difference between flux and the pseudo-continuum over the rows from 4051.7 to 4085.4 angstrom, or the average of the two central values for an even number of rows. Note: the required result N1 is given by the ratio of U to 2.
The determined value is 0.12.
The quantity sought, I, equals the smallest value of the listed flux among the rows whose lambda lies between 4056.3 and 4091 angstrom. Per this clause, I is 5.08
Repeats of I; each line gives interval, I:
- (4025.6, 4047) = 3.66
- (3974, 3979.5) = 4.31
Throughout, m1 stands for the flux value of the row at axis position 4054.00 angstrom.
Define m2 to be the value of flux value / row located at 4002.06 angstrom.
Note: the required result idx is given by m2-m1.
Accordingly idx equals 0.7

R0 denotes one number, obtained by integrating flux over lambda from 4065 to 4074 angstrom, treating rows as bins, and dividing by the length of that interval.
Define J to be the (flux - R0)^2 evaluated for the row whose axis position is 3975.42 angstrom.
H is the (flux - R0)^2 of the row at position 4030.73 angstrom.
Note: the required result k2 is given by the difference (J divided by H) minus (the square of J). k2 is -12.3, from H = 0.4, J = 4.8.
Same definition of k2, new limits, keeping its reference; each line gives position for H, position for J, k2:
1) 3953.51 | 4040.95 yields 0.2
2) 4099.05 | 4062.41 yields 0.5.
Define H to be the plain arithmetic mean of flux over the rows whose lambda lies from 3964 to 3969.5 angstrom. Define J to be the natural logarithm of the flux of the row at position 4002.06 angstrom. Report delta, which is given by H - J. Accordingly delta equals -0.2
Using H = 1.9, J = 2.11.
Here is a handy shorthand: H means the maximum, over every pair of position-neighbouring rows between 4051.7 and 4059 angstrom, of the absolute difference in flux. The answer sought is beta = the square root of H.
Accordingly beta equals 0.65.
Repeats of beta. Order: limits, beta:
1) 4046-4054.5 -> 1.47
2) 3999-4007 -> 1.16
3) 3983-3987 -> 0.37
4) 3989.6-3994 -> 0.85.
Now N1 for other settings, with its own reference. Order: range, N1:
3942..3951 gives 2.76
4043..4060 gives 0.10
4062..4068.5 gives 0.09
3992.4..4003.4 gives 0.04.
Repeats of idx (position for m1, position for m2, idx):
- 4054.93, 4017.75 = 0.1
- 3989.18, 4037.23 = 1.7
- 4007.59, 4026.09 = 0.5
